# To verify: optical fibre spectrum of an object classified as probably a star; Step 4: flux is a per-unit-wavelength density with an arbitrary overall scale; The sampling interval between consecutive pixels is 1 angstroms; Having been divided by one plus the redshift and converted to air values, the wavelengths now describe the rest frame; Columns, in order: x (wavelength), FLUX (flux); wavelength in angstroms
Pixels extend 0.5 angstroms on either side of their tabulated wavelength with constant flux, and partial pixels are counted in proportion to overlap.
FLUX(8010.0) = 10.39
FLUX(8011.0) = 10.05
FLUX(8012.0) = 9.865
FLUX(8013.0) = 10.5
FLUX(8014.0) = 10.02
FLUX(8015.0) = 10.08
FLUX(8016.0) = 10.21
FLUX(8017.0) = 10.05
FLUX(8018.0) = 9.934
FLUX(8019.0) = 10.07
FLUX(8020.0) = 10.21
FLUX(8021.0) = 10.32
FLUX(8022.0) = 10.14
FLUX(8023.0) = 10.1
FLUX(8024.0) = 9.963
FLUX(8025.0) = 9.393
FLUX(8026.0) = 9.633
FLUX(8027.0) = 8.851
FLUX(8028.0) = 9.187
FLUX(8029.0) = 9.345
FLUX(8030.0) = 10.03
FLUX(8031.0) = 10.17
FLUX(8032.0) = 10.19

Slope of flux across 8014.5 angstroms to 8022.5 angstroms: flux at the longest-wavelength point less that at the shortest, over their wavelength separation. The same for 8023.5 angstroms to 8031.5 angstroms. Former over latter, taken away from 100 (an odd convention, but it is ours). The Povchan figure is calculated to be 100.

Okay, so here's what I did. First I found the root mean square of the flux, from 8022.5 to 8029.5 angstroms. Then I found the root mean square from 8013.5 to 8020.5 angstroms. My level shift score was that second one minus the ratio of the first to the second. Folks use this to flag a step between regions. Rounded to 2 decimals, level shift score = 9.14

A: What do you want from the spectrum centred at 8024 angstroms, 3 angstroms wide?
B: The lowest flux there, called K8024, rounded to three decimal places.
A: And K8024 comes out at 9.393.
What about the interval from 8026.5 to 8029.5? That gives 8.851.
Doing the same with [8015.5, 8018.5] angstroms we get 9.934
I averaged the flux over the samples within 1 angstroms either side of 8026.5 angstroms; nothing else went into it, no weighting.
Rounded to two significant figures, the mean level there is 9.2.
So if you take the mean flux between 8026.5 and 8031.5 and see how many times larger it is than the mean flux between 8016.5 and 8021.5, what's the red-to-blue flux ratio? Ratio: 0.94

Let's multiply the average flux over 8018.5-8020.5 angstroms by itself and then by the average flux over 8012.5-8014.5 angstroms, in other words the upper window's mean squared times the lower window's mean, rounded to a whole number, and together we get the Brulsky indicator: 1055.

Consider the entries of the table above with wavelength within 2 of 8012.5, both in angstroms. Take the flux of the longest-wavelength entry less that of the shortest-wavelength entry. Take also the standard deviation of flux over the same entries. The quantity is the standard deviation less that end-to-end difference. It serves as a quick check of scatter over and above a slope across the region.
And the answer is 0.3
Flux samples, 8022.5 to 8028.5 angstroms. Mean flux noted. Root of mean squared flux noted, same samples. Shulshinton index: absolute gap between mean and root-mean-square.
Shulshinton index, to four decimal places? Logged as 0.0098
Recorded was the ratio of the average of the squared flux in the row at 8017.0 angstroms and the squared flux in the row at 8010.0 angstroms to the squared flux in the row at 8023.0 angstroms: 1.02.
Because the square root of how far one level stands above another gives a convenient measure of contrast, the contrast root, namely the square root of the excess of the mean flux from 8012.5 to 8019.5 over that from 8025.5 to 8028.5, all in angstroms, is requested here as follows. 0.95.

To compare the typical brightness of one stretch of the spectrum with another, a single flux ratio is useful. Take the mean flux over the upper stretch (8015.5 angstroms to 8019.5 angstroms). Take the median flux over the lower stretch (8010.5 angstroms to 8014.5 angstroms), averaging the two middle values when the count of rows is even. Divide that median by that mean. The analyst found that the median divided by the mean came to 0.997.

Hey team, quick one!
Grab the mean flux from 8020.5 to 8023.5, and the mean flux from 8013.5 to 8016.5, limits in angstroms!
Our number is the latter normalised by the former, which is 0.99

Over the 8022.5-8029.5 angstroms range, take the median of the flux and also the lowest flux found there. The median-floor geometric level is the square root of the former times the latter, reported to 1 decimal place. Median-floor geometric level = 9.1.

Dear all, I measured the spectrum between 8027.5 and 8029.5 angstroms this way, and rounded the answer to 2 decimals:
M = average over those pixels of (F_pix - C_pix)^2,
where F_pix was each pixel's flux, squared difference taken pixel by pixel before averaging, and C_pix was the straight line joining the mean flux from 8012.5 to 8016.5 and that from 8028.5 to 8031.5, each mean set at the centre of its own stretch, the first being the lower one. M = 0.39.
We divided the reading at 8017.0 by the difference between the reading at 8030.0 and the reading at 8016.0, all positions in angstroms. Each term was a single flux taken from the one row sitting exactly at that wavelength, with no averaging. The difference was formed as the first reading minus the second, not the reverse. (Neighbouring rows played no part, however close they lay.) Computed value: -56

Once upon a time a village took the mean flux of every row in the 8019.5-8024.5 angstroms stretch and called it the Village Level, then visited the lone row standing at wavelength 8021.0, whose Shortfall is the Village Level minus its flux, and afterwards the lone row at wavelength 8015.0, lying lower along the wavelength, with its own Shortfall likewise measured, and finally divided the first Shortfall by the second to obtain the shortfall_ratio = -2.6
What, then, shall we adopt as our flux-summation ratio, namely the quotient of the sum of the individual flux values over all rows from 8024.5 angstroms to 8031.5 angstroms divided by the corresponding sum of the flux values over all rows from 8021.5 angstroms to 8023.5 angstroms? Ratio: 3.3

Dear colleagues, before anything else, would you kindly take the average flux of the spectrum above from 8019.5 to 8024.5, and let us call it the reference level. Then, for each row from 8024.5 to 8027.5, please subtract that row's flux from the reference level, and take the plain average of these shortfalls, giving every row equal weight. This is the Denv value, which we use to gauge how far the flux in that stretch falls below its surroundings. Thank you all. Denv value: 0.85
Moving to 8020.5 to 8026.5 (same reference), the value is 0.22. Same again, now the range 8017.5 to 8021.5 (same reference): 0.01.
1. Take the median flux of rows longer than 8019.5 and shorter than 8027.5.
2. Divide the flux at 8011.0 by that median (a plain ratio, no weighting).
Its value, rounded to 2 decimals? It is 1.00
